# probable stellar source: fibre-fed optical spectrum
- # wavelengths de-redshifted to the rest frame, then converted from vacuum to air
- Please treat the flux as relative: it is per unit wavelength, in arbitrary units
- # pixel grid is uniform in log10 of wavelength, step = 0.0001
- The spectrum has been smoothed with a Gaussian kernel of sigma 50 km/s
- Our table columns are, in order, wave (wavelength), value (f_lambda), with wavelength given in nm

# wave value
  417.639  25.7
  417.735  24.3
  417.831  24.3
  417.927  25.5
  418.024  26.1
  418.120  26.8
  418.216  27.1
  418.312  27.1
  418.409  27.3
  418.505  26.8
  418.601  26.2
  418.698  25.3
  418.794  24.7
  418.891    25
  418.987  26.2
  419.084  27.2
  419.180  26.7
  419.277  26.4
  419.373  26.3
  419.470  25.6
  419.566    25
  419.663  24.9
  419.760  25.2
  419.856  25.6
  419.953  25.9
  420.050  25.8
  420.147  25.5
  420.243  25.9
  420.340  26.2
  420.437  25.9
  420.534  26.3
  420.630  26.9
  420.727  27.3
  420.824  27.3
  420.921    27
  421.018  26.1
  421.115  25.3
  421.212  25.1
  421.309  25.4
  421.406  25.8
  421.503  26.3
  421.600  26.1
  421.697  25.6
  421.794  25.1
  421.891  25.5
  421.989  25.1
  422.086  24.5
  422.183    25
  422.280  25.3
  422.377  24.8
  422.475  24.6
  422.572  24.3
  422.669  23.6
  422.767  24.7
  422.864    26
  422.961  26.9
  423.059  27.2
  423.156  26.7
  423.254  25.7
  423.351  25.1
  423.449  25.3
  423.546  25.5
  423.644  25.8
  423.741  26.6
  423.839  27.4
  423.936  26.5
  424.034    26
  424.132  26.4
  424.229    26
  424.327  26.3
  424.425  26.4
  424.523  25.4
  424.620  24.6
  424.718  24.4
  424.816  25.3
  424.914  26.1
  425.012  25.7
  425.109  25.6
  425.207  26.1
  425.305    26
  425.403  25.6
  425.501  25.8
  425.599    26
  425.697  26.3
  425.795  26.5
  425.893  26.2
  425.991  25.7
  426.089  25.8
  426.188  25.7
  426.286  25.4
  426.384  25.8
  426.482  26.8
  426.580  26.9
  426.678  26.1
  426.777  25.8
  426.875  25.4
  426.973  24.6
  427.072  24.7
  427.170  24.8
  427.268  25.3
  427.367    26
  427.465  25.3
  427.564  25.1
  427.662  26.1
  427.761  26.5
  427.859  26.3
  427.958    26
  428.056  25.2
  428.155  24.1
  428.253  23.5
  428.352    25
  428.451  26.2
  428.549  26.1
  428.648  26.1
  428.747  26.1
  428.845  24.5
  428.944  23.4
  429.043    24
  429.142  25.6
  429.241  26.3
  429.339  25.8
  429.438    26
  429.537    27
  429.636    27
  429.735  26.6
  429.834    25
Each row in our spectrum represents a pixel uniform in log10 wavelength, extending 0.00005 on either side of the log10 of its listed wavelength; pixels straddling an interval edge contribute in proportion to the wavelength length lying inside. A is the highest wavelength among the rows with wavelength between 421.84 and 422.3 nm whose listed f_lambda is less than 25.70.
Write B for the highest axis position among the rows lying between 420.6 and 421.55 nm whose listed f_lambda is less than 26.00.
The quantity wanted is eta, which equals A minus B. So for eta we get 0.87 nm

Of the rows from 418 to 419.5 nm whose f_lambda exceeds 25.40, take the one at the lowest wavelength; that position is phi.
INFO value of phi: 418.024 nm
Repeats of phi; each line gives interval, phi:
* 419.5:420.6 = 419.856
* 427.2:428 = 427.367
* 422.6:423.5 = 422.864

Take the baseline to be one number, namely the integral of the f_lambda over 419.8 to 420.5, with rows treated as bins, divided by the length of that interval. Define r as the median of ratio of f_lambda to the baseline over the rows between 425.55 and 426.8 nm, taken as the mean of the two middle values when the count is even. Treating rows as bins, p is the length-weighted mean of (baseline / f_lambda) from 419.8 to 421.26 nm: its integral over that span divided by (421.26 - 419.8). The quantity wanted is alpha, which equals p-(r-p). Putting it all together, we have 0.97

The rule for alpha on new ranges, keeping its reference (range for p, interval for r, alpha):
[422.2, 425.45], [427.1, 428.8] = 1.01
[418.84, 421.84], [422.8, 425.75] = 0.98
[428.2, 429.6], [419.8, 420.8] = 1.03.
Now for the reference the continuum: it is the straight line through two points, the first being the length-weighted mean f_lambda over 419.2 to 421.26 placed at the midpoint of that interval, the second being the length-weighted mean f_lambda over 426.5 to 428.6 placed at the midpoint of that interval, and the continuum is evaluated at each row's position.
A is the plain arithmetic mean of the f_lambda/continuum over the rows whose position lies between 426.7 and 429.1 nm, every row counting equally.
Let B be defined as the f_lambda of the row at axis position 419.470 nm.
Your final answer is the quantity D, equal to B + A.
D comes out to 26.6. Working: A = 0.99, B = 25.6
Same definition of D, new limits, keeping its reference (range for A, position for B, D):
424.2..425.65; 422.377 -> 25.8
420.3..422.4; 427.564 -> 26.1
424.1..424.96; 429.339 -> 26.8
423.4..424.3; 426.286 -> 26.4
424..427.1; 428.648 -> 27.1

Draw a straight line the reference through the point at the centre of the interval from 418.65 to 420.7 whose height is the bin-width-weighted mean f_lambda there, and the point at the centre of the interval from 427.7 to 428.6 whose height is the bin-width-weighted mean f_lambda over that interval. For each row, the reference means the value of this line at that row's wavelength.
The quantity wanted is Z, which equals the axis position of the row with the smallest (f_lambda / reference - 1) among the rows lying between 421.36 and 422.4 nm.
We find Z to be 422.086 nm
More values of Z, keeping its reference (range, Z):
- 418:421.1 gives 418.794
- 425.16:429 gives 428.944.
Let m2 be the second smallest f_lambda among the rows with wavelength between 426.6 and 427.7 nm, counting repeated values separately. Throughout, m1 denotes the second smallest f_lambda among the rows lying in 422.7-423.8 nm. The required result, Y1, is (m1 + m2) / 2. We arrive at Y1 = 24.9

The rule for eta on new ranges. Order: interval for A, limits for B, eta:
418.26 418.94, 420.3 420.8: -1.55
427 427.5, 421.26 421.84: 5.67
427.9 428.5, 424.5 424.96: 3.54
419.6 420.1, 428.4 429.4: -9.48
